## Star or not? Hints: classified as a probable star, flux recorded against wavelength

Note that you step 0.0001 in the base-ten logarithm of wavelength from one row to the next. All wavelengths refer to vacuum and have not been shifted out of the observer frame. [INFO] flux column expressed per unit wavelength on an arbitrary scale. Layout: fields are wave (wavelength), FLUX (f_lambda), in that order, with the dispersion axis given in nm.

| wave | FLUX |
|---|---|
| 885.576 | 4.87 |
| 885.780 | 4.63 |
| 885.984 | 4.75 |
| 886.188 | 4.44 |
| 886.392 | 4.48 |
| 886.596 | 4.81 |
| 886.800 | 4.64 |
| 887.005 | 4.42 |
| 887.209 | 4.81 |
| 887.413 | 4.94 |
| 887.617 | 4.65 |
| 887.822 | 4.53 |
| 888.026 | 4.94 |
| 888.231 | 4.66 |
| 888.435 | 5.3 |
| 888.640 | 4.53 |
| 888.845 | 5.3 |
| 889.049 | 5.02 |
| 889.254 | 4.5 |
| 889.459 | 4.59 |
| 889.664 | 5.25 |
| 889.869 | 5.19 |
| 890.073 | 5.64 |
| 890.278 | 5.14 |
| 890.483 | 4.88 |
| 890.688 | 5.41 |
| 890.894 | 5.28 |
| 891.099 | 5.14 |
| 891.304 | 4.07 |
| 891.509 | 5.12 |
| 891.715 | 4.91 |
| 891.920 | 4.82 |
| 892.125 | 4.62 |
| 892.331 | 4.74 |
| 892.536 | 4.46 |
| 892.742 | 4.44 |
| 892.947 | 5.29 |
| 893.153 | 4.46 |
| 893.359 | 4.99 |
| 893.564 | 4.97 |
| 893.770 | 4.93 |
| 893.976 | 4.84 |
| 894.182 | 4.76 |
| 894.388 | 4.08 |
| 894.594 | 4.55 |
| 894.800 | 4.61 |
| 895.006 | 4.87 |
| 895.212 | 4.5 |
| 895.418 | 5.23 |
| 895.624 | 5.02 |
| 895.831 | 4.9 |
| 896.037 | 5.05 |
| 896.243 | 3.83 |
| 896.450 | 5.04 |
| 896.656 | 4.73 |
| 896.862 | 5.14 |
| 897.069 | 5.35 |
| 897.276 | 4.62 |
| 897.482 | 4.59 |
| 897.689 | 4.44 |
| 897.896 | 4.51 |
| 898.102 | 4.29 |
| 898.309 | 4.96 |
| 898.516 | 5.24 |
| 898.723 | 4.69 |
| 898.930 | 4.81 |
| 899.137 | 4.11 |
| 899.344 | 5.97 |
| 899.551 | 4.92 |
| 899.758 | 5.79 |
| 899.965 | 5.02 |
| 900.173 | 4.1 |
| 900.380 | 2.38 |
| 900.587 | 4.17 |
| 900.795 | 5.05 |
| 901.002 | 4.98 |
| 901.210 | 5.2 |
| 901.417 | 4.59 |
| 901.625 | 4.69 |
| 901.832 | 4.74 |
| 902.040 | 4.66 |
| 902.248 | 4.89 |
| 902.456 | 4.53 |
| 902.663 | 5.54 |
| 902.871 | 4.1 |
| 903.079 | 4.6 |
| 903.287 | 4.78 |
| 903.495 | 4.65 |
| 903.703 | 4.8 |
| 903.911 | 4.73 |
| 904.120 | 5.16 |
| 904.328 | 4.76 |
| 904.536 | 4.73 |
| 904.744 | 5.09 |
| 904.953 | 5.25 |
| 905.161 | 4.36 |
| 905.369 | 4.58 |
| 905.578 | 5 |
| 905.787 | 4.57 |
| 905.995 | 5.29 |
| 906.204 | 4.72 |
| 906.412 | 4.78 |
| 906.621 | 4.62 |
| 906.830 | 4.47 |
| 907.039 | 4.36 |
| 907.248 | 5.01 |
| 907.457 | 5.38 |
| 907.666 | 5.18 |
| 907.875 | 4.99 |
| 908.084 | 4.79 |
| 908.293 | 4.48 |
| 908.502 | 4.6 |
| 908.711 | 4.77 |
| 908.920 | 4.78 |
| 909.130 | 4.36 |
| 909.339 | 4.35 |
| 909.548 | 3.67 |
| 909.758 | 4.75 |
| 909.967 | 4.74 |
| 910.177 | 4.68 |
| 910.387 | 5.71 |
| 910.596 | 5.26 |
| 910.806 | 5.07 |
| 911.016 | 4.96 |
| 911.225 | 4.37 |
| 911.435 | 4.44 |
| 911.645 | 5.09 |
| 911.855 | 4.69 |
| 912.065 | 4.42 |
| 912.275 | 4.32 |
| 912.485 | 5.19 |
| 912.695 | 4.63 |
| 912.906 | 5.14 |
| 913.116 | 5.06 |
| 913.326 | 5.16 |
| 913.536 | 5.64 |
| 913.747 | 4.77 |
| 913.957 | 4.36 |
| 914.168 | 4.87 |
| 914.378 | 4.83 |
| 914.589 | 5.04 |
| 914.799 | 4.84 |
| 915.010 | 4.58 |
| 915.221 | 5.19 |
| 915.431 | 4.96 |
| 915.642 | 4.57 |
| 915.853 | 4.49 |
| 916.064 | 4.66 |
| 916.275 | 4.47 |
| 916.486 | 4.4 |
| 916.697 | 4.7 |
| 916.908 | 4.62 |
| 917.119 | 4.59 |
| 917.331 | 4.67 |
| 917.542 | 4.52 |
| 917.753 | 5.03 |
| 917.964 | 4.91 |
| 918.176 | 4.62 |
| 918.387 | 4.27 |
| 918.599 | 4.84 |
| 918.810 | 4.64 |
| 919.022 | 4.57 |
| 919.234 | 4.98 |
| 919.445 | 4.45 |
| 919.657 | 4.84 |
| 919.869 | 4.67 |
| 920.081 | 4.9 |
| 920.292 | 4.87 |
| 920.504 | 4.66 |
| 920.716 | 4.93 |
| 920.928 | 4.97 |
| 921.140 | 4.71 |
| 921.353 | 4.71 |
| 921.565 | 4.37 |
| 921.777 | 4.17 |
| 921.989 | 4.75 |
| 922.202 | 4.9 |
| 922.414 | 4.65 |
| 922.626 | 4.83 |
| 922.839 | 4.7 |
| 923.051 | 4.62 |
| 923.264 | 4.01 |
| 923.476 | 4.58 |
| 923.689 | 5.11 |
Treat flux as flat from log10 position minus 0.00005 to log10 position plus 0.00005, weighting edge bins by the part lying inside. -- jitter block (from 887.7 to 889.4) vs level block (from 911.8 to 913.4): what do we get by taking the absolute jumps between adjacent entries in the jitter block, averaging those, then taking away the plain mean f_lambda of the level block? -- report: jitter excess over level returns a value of -4.30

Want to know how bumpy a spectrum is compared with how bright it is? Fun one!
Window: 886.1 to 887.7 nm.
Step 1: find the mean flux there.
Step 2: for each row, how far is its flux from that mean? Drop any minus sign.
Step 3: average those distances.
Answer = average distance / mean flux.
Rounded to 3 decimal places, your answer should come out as 0.033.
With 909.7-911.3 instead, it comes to 0.062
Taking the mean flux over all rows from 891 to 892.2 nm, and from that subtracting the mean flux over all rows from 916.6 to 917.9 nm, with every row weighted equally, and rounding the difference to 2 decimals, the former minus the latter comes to 0.09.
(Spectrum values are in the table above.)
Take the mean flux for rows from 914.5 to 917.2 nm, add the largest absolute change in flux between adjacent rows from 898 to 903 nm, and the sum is 6.56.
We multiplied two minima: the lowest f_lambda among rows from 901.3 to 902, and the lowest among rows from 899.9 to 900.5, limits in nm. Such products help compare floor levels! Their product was 11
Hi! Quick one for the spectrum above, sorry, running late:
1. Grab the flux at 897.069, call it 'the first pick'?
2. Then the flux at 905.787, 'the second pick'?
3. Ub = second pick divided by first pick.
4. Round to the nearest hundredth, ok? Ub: 0.85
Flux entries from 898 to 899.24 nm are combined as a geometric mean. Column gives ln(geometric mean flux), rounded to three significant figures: 1.54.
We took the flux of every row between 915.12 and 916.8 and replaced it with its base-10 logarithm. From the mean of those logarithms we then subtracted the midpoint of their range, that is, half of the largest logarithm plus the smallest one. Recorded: -0.0097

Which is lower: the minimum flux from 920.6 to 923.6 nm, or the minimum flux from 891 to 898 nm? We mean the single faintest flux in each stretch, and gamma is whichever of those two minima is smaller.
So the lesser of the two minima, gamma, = 3.83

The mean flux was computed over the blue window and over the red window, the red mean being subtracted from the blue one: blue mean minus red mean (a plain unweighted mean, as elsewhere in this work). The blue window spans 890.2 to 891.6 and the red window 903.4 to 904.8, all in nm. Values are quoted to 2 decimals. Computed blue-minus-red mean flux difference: 0.16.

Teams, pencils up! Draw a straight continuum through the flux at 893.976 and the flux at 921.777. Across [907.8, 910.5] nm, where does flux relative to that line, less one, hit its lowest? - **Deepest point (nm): 909.548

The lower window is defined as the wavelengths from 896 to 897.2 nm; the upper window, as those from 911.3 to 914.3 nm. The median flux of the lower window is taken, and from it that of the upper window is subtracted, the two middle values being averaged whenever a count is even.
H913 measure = 0.225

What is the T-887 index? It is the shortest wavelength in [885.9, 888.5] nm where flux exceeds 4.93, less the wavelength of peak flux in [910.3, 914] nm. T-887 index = -22.97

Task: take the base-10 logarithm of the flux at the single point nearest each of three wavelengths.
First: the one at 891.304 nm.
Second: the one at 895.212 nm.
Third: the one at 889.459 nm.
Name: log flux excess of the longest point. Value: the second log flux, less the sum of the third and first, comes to -0.62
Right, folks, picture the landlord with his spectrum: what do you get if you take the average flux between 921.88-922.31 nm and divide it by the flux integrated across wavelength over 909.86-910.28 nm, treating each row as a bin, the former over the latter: 2.44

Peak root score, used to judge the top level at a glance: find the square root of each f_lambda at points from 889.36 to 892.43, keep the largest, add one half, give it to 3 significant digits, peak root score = 2.87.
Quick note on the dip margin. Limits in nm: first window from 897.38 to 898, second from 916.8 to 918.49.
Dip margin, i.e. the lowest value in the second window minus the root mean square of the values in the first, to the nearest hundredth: -0.24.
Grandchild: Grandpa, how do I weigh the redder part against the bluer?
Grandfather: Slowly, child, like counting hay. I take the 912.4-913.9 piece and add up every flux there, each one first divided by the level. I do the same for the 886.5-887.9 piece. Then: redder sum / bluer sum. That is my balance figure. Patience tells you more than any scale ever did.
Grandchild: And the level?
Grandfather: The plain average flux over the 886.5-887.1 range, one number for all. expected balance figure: 1.09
